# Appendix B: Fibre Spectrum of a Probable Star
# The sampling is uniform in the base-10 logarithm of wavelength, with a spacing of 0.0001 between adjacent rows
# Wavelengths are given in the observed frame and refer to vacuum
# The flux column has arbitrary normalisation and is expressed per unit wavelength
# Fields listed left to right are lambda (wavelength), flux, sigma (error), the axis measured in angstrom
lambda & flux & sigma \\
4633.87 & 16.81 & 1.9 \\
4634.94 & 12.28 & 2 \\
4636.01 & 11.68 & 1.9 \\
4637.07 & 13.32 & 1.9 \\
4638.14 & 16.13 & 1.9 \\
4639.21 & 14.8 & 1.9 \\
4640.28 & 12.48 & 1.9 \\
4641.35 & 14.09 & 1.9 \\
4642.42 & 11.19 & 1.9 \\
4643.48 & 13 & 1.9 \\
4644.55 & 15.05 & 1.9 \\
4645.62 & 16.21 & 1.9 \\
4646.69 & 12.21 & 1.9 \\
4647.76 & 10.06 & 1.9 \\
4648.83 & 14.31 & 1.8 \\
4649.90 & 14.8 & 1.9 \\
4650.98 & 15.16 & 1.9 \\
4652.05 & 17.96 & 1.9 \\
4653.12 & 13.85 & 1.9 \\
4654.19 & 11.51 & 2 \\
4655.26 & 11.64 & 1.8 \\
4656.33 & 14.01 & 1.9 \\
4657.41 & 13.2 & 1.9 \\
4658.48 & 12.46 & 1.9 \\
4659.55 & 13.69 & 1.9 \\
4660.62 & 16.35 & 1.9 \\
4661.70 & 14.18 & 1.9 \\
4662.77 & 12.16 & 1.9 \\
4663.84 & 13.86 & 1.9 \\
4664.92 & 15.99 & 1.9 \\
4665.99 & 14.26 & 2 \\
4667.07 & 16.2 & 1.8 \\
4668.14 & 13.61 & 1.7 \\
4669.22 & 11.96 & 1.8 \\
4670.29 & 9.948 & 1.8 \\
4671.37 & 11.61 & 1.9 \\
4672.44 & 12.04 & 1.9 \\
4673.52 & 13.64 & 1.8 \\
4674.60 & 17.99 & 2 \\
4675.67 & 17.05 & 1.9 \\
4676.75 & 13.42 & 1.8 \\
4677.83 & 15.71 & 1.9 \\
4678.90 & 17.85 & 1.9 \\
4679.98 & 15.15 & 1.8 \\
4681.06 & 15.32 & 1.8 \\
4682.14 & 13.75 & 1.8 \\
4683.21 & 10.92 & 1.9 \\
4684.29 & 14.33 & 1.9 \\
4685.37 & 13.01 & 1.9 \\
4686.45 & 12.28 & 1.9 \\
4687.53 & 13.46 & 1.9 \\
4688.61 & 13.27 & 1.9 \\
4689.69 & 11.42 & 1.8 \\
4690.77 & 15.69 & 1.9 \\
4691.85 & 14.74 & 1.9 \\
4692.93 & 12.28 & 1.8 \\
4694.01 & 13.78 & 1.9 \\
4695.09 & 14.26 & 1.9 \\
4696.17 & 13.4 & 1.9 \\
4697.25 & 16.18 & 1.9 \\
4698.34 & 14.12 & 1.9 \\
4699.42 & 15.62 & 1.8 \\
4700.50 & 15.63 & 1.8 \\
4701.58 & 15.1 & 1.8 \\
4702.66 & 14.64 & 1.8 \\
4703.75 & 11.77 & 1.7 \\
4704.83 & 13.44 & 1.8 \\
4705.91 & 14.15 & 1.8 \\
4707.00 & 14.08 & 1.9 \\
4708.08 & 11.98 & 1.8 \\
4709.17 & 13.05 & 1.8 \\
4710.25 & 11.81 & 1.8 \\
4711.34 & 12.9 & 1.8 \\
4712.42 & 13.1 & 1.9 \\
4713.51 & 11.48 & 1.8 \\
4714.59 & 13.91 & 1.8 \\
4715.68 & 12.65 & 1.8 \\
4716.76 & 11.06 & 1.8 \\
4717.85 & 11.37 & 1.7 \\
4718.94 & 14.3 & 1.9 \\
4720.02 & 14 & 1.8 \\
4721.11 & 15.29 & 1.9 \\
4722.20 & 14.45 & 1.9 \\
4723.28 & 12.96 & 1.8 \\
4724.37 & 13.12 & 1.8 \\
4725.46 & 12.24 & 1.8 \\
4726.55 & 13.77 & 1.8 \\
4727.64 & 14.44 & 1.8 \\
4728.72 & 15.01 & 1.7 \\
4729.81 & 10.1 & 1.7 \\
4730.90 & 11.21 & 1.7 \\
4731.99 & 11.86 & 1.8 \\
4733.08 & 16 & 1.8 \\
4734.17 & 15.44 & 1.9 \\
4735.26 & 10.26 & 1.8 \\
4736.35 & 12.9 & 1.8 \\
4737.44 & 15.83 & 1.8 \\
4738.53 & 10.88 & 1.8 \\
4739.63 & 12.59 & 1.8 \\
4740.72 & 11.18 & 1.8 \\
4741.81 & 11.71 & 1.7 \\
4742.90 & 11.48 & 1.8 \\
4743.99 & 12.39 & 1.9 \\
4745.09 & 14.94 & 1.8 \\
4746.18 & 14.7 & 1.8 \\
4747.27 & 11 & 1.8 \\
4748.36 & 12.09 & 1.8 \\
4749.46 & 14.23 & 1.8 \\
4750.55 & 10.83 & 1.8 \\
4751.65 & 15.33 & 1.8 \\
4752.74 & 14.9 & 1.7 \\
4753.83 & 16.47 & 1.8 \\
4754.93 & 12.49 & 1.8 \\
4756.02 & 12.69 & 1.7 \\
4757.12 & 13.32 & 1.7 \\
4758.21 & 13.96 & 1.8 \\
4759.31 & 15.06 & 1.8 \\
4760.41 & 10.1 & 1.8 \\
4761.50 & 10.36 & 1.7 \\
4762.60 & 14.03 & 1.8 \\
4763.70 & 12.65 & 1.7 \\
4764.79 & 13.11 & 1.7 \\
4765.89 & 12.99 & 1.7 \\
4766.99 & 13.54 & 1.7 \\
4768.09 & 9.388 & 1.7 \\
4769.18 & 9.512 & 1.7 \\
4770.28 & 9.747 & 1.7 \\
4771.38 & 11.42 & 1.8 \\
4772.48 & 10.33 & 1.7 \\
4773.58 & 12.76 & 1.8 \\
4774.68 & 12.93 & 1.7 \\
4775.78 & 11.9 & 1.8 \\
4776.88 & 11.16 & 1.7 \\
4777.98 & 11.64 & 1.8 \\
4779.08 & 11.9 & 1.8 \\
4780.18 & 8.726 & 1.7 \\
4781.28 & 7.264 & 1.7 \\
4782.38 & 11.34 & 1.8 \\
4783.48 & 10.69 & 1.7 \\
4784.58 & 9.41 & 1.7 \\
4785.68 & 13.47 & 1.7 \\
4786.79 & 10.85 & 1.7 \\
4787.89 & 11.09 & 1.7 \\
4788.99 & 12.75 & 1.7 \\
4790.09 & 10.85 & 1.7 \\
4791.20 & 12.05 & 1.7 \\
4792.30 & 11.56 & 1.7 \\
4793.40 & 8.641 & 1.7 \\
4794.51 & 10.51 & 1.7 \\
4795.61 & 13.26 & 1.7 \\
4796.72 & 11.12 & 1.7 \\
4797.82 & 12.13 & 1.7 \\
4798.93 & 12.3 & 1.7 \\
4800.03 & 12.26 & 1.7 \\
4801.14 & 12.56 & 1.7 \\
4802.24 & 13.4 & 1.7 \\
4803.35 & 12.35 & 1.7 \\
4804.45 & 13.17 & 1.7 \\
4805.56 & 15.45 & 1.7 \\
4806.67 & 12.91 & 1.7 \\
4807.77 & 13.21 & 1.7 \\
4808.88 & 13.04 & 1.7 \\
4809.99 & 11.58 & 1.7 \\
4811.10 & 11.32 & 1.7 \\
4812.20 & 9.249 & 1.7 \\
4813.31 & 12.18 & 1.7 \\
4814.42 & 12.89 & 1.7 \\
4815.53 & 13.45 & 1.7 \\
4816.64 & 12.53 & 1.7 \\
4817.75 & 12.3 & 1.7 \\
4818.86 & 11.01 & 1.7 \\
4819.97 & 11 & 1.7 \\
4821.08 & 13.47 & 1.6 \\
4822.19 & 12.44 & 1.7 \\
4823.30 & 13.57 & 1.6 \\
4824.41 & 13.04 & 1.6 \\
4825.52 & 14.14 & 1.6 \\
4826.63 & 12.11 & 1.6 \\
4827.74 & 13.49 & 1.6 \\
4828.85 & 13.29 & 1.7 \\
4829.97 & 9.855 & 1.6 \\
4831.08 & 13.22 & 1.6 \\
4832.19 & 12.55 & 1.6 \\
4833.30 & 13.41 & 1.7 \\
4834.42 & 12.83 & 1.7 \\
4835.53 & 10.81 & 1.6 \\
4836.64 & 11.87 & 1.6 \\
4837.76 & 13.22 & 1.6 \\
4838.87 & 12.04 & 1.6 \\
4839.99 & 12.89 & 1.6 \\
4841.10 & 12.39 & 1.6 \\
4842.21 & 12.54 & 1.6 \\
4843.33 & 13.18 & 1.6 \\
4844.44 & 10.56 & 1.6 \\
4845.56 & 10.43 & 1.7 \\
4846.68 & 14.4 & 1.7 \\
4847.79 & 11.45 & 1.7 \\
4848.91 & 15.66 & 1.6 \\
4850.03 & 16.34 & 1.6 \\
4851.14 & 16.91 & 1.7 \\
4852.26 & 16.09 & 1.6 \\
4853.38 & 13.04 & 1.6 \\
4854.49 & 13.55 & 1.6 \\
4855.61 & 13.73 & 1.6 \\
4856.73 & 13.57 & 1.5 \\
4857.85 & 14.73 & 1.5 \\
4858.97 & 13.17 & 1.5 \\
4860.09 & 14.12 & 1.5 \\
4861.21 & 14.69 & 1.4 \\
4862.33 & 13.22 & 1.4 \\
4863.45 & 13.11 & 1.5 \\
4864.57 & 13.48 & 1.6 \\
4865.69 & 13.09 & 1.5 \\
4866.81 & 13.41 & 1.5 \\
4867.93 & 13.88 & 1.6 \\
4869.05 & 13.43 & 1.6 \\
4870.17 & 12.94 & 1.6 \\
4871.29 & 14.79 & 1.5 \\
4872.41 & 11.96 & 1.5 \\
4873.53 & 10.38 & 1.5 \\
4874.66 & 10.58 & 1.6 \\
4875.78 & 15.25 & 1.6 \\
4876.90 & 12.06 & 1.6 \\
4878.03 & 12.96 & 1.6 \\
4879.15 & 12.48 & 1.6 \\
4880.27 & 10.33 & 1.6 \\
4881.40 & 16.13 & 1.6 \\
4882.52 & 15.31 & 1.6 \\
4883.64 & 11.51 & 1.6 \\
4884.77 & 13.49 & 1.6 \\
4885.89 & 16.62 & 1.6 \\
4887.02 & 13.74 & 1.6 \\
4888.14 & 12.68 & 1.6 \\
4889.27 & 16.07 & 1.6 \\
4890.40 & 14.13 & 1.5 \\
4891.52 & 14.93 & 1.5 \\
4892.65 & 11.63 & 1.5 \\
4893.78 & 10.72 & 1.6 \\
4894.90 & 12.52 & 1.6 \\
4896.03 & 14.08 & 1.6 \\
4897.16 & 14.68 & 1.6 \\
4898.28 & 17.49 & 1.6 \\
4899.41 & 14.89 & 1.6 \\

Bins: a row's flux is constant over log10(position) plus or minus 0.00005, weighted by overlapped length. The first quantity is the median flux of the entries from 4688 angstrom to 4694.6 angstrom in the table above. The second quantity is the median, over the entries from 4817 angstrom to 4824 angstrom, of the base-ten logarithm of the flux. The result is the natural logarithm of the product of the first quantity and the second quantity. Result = 2.69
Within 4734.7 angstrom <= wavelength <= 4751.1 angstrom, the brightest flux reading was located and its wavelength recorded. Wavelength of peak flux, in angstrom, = 4737.44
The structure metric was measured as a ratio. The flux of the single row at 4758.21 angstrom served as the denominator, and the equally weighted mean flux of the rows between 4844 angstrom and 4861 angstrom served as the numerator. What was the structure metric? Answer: 0.99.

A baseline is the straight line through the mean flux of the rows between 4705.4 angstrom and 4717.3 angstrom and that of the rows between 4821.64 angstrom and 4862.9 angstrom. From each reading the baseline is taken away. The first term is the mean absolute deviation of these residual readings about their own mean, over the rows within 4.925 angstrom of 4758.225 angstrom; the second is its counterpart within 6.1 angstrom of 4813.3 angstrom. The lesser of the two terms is 0.93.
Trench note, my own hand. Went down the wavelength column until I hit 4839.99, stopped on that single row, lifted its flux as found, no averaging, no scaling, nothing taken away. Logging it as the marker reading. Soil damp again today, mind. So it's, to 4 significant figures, 12.89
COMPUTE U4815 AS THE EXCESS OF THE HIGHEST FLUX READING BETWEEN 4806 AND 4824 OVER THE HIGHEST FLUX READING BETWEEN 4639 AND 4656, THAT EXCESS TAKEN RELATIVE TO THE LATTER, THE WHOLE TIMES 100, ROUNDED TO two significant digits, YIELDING -24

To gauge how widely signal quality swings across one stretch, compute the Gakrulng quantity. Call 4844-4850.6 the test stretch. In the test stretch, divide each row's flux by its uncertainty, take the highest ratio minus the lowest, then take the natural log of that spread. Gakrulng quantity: 1.4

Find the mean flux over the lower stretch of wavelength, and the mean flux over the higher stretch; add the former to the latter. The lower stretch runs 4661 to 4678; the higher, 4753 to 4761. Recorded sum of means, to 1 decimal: 27.4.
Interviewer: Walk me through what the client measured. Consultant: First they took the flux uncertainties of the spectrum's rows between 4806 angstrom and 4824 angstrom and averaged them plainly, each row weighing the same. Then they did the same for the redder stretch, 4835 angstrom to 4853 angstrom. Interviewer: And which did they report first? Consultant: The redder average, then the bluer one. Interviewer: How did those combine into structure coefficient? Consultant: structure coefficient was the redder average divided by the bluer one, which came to 0.963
